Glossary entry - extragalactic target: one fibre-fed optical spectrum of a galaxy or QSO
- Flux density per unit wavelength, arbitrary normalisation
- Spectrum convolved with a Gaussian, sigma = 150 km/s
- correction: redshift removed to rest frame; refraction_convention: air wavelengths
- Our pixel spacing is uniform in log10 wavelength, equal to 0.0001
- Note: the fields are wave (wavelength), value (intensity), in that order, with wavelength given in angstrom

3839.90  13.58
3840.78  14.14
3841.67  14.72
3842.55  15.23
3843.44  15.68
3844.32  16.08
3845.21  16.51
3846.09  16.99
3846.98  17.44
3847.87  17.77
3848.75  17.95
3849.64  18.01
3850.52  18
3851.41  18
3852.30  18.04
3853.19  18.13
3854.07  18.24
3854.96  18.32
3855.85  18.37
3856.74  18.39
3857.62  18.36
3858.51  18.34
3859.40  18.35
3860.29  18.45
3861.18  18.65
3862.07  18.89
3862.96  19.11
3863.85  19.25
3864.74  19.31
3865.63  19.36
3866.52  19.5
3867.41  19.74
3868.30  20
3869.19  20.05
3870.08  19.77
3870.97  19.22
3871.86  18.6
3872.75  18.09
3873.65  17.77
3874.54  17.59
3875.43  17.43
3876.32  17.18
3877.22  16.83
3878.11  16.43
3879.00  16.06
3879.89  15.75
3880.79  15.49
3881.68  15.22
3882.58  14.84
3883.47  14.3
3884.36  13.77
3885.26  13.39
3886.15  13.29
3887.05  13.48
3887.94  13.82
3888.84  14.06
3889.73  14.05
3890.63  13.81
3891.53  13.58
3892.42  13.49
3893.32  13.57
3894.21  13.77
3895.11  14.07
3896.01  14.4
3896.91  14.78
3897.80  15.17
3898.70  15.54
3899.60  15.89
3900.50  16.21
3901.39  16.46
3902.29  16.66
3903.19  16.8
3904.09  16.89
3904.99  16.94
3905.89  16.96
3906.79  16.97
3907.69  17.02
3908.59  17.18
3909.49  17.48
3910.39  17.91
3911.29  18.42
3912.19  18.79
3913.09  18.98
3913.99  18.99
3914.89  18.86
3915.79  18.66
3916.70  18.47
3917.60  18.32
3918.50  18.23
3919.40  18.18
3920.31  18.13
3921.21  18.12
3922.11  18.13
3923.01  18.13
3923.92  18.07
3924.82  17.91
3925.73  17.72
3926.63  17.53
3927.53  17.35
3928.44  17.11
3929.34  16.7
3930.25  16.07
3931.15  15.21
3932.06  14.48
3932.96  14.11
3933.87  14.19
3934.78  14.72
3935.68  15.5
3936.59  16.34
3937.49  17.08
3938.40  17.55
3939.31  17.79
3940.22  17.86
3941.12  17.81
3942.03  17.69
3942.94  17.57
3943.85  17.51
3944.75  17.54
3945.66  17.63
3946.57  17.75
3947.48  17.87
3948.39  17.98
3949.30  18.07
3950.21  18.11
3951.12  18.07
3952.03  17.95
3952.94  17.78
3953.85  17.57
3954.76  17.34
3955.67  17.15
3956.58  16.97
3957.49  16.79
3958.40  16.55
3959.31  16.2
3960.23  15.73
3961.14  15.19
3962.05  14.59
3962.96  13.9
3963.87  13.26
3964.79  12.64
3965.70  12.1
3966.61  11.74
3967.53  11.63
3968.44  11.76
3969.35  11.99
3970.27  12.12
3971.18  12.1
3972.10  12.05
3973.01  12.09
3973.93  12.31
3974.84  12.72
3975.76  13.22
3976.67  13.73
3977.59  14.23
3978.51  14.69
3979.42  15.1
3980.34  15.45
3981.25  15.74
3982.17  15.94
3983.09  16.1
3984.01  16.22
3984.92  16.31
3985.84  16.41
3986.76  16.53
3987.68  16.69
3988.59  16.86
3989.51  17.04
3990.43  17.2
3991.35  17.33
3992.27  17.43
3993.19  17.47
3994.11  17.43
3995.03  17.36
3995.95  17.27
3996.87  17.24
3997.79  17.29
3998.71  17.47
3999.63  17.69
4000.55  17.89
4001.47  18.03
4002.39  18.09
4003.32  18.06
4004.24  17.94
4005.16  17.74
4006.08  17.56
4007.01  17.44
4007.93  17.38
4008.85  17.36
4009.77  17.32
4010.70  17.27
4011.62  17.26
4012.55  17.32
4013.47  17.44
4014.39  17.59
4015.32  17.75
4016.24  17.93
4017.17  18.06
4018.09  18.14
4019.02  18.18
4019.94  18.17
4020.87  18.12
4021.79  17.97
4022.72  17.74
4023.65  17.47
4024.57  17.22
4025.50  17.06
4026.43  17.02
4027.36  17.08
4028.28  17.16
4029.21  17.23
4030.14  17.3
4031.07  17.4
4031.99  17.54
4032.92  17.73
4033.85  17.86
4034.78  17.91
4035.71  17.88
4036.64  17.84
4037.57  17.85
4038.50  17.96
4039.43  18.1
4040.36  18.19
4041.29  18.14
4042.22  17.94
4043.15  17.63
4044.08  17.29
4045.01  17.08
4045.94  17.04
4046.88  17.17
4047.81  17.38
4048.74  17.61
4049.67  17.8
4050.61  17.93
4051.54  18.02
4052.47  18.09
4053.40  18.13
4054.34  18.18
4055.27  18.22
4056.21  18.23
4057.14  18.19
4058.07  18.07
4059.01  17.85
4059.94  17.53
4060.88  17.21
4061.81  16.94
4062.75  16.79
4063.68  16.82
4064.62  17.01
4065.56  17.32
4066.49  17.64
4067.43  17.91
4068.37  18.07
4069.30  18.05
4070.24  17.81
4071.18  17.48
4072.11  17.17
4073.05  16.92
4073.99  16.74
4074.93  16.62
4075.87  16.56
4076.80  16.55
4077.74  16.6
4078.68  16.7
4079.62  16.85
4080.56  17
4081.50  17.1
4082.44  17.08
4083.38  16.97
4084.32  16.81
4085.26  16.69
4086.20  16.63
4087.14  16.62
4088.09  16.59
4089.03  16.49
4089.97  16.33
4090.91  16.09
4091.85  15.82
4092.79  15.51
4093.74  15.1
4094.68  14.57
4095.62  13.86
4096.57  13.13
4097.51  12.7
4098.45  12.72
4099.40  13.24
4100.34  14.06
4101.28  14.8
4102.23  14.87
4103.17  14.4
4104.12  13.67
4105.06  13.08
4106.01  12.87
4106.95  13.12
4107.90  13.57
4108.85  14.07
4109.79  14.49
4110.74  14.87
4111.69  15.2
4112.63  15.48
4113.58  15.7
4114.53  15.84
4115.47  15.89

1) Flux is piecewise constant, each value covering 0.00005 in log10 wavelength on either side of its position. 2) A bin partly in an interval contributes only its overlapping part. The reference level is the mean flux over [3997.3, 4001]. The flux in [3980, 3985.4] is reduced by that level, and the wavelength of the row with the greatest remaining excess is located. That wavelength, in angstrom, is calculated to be 3984.92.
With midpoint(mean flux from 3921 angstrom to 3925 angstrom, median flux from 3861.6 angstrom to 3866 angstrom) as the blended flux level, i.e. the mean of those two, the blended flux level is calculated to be 18.7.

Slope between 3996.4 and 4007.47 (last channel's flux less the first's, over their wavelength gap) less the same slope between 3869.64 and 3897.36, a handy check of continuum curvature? 0.21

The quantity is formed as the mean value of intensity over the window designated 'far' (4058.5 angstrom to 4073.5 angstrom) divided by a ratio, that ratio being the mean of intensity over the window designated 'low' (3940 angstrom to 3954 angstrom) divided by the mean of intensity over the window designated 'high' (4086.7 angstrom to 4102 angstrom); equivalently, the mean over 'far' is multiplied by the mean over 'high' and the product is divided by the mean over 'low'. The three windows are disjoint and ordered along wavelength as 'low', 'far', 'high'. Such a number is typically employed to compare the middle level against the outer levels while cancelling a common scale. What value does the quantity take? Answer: 15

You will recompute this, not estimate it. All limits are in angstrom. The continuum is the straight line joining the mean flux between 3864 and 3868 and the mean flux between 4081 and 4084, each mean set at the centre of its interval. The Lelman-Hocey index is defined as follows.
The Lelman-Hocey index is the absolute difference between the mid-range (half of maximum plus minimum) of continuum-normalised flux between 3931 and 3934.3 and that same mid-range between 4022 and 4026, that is 0.20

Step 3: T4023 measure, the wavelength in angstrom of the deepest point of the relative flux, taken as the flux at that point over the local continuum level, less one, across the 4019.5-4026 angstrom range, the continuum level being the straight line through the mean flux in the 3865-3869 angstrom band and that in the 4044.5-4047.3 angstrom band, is 4025.50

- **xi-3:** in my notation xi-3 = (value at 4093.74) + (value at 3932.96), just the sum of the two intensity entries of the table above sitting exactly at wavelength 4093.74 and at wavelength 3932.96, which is 29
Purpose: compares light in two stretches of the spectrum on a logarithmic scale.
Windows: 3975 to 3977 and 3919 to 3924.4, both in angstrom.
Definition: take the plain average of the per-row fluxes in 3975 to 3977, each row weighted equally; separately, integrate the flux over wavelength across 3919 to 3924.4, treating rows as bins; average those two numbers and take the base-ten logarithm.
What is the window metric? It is 1.75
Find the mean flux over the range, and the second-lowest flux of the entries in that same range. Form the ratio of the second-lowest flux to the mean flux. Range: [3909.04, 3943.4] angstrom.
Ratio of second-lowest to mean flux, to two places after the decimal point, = 0.82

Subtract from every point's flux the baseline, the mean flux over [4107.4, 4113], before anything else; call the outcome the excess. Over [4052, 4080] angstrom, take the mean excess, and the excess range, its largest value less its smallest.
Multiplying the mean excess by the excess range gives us 4.7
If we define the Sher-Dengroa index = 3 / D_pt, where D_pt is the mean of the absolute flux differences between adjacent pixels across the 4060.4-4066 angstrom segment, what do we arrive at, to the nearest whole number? 16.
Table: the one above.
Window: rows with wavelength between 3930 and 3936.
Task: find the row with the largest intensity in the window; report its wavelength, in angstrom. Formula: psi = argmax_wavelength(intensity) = 3930.25 angstrom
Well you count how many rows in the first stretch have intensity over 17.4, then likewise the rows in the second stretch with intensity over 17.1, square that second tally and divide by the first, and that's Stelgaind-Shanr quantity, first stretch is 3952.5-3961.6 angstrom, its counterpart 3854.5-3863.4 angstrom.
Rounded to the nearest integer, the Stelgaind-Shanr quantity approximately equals 50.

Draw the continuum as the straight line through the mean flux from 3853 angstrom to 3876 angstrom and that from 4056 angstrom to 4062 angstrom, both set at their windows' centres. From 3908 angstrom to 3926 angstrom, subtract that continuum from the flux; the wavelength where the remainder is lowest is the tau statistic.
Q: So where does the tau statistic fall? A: 3908.59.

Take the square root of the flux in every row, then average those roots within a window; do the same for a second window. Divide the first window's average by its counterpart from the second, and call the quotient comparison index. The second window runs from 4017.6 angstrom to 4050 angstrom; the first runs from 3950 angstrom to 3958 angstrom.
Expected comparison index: 1.00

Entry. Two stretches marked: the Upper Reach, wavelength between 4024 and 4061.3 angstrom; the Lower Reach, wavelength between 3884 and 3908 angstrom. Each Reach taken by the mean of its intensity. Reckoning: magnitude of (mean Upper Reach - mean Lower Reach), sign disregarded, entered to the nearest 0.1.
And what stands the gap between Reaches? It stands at 2.7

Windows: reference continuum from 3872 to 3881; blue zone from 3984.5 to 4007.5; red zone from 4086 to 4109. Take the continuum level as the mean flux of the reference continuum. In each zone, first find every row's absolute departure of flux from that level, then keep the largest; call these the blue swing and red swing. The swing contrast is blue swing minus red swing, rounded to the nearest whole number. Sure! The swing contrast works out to -3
